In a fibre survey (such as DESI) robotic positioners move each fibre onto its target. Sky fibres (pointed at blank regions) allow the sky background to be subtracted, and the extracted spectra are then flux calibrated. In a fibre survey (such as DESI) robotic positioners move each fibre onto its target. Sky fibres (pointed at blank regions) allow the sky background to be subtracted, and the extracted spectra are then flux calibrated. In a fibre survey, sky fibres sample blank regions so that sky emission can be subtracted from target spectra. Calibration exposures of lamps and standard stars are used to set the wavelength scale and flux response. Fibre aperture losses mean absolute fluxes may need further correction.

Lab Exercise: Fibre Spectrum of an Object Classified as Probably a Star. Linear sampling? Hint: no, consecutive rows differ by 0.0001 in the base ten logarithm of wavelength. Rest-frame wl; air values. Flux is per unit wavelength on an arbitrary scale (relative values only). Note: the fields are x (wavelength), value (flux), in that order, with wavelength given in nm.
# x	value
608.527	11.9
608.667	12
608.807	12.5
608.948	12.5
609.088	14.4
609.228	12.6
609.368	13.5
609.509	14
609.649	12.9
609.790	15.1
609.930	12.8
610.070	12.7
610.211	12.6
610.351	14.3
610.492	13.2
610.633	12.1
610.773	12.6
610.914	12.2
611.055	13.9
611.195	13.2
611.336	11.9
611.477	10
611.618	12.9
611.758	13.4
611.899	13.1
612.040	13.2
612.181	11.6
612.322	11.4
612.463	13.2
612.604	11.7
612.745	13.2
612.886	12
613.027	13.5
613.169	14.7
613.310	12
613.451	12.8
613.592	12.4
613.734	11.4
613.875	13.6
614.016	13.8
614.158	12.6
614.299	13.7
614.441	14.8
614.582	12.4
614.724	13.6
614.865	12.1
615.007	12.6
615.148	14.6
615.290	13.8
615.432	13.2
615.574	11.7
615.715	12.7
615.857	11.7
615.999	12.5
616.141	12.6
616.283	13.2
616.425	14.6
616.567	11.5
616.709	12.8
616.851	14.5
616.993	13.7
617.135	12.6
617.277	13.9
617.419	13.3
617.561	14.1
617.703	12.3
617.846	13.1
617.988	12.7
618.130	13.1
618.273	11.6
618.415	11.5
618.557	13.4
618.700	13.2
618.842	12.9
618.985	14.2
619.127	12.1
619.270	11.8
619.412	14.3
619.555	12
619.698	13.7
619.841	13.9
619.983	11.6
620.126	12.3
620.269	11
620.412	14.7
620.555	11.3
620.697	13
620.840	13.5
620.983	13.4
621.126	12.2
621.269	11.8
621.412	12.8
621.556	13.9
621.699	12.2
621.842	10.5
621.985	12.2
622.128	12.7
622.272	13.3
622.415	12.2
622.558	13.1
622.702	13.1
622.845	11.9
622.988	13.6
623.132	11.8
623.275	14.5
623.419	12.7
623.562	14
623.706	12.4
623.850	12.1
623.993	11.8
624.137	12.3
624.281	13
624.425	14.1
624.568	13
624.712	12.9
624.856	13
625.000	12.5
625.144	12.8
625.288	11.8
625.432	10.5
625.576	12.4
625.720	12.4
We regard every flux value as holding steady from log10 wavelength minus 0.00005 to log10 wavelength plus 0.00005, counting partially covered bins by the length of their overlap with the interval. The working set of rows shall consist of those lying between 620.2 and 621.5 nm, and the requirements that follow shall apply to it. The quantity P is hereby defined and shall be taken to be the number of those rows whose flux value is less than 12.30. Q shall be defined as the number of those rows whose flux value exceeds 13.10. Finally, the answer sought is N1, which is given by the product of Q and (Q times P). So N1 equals 36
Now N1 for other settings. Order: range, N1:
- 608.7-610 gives 0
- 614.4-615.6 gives 50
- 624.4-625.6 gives 2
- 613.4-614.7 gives 16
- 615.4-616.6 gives 27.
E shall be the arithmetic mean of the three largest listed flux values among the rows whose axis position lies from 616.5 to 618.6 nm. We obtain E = 14.2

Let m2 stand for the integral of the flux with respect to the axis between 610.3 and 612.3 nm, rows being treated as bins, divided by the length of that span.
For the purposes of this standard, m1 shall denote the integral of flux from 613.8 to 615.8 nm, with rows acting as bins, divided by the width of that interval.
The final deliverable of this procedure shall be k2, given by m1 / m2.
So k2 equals 1.05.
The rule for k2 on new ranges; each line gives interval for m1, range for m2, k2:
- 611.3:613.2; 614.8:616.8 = 0.98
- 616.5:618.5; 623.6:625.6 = 1.03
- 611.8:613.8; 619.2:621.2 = 0.99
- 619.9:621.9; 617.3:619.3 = 0.97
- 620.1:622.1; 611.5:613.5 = 0.98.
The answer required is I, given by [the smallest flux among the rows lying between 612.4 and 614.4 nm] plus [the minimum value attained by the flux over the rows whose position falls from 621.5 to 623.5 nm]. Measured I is 21.9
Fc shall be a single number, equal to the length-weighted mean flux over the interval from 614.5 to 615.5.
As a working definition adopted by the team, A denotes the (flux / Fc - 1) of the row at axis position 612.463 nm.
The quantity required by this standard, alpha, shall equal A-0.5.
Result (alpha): -0.50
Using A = 0.00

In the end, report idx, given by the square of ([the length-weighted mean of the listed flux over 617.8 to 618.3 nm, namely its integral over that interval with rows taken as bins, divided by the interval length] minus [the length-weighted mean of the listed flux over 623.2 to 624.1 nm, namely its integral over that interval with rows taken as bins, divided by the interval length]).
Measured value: 0.04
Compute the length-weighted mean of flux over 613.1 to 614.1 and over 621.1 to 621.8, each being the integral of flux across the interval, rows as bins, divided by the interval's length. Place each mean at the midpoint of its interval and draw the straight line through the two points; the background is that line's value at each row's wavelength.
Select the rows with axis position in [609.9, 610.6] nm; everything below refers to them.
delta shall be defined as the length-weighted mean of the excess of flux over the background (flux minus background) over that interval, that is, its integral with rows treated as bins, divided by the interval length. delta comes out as -0.1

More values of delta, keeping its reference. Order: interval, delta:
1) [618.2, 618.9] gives -0.2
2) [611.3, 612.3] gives -0.8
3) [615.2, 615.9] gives -0.1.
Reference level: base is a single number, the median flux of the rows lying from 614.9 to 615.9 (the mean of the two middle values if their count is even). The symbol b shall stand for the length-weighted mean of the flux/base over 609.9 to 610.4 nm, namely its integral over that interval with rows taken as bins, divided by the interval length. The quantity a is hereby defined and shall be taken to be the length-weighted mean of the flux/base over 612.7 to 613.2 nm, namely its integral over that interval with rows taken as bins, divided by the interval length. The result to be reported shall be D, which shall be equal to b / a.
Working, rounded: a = 1.04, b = 1.030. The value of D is 0.989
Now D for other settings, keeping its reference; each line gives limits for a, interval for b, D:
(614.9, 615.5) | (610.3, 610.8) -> 0.969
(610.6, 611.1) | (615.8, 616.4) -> 0.999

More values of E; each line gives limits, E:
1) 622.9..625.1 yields 14.2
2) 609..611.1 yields 14.6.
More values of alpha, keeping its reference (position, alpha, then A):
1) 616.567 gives -0.63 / -0.13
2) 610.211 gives -0.55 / -0.05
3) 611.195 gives -0.50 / 0.00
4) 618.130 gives -0.51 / -0.01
